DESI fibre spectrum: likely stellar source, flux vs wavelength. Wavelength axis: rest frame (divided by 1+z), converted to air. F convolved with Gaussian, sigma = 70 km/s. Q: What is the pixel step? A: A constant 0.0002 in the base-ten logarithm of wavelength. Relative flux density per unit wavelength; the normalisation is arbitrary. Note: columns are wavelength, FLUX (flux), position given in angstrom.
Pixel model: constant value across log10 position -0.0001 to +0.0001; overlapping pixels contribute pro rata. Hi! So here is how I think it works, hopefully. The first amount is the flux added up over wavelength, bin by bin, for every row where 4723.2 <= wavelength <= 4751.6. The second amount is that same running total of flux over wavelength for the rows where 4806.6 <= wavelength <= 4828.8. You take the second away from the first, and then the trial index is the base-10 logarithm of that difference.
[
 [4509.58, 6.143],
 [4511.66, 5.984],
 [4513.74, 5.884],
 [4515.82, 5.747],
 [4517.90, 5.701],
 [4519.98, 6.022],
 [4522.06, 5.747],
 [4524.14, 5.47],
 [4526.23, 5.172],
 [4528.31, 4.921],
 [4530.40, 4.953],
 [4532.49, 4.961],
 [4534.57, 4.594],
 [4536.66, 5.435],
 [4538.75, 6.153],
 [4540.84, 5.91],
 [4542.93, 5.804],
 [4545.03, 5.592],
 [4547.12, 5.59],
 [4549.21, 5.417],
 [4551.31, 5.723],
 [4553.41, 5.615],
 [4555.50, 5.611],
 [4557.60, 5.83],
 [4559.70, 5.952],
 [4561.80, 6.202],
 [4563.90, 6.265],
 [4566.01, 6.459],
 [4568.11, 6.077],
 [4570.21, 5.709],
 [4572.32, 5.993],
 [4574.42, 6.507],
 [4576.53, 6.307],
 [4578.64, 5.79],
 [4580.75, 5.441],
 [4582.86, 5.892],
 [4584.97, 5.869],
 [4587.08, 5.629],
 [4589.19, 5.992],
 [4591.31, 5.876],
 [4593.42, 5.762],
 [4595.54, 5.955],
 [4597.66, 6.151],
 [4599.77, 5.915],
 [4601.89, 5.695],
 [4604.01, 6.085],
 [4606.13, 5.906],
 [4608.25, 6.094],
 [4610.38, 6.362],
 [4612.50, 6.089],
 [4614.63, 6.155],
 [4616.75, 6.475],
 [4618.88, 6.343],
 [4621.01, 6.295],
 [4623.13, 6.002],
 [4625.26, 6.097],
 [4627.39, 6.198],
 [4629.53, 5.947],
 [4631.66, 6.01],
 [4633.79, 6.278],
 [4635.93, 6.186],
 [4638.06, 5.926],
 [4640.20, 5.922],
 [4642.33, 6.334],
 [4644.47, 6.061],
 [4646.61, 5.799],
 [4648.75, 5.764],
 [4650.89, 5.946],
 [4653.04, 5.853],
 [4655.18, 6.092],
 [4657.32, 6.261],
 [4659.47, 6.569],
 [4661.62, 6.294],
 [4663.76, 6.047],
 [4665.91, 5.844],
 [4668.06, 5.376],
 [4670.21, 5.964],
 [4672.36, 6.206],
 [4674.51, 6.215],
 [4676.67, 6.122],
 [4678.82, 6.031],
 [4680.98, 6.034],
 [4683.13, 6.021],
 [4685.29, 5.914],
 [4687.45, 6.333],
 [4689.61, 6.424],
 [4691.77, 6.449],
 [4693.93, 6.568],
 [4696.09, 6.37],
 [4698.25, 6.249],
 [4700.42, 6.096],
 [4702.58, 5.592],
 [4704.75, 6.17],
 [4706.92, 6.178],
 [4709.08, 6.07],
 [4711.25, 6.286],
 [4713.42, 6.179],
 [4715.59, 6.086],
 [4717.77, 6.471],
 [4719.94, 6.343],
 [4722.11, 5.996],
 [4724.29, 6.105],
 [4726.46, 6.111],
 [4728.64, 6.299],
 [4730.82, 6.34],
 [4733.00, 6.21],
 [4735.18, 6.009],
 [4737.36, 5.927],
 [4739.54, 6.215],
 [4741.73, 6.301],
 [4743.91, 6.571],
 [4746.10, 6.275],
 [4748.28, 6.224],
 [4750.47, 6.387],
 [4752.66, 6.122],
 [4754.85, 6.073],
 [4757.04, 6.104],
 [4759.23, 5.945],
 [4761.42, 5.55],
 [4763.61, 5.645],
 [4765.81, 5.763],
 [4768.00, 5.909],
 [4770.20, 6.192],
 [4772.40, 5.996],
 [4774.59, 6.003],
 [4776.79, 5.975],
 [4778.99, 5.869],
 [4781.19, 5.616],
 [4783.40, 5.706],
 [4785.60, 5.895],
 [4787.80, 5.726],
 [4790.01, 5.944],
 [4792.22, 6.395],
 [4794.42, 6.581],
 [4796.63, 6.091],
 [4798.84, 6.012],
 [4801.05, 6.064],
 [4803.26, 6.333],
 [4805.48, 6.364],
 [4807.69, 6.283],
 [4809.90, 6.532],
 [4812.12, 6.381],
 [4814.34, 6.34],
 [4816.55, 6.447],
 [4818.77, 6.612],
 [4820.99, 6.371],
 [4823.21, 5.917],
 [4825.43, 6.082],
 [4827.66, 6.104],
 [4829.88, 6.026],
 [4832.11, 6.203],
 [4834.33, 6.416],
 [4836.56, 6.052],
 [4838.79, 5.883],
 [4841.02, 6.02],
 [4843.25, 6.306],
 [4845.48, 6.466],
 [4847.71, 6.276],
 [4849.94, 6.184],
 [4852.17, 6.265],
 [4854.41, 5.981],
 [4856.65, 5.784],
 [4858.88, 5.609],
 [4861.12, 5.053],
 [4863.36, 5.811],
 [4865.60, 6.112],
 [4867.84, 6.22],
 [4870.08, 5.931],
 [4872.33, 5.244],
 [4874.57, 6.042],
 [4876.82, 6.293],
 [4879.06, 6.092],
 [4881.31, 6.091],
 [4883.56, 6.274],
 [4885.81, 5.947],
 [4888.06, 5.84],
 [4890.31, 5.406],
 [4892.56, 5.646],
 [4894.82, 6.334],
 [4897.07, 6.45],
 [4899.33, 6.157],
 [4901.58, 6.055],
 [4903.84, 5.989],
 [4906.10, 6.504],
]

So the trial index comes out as 1.6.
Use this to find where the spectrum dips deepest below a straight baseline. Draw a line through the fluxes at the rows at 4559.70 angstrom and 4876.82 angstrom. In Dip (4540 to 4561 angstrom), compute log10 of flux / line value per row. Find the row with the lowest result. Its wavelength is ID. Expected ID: 4549.21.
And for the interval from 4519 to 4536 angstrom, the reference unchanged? 4534.57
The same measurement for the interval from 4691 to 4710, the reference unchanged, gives 4702.58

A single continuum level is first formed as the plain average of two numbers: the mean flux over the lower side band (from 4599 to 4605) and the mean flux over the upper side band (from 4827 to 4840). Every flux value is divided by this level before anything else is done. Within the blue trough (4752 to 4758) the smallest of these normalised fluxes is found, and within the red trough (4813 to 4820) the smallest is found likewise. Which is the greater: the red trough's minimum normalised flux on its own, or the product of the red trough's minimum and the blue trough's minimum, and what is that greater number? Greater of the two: 1.07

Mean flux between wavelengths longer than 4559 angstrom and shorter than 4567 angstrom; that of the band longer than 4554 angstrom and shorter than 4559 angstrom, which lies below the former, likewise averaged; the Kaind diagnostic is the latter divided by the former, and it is 0.92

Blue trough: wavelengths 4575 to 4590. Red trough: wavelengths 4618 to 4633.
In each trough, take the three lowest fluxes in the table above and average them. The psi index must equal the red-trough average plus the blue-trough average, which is 11.6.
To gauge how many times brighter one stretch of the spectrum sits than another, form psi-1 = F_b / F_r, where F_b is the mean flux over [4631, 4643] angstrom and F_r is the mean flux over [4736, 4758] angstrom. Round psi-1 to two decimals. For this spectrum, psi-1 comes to 0.98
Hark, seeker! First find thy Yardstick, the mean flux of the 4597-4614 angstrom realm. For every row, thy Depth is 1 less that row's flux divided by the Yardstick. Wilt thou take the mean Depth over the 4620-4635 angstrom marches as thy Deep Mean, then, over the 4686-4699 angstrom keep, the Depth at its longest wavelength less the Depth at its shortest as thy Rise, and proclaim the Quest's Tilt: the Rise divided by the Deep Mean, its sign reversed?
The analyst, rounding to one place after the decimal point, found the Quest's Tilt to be 1.0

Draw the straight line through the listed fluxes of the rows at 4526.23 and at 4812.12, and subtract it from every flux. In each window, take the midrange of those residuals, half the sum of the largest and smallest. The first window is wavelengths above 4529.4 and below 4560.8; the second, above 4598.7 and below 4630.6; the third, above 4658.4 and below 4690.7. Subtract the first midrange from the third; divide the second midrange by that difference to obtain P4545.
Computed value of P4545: 9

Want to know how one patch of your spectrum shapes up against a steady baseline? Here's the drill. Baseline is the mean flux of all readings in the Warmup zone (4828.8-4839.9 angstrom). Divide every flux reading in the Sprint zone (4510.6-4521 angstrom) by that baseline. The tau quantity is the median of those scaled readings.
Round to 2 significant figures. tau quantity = 0.96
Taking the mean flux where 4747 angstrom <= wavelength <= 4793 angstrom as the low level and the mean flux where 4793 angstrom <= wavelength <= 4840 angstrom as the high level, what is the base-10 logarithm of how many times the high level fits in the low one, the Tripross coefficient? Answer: -0.021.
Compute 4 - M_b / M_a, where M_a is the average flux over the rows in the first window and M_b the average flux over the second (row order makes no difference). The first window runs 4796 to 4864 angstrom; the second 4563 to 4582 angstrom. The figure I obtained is 3.01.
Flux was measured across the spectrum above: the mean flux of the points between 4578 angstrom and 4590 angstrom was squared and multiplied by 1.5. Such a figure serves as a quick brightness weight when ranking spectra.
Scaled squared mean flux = 50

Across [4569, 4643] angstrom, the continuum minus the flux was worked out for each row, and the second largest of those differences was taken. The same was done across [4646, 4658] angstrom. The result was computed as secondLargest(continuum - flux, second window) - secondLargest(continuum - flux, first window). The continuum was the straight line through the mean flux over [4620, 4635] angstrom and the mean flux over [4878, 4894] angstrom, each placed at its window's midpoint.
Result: -0.22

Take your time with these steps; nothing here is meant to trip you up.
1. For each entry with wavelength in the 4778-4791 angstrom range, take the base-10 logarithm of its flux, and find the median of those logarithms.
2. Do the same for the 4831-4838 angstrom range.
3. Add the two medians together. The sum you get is 1.56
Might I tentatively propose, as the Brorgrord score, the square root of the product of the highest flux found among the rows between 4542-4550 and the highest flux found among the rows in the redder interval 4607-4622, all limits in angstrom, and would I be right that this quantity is 6.13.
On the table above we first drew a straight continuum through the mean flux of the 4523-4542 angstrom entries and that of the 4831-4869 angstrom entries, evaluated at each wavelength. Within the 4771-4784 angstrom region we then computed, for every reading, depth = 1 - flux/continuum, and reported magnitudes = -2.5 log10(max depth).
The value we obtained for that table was 3.4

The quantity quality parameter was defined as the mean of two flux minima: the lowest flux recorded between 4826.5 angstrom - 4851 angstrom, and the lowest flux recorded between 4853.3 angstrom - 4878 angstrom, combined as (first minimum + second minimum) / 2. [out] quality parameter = 5.5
